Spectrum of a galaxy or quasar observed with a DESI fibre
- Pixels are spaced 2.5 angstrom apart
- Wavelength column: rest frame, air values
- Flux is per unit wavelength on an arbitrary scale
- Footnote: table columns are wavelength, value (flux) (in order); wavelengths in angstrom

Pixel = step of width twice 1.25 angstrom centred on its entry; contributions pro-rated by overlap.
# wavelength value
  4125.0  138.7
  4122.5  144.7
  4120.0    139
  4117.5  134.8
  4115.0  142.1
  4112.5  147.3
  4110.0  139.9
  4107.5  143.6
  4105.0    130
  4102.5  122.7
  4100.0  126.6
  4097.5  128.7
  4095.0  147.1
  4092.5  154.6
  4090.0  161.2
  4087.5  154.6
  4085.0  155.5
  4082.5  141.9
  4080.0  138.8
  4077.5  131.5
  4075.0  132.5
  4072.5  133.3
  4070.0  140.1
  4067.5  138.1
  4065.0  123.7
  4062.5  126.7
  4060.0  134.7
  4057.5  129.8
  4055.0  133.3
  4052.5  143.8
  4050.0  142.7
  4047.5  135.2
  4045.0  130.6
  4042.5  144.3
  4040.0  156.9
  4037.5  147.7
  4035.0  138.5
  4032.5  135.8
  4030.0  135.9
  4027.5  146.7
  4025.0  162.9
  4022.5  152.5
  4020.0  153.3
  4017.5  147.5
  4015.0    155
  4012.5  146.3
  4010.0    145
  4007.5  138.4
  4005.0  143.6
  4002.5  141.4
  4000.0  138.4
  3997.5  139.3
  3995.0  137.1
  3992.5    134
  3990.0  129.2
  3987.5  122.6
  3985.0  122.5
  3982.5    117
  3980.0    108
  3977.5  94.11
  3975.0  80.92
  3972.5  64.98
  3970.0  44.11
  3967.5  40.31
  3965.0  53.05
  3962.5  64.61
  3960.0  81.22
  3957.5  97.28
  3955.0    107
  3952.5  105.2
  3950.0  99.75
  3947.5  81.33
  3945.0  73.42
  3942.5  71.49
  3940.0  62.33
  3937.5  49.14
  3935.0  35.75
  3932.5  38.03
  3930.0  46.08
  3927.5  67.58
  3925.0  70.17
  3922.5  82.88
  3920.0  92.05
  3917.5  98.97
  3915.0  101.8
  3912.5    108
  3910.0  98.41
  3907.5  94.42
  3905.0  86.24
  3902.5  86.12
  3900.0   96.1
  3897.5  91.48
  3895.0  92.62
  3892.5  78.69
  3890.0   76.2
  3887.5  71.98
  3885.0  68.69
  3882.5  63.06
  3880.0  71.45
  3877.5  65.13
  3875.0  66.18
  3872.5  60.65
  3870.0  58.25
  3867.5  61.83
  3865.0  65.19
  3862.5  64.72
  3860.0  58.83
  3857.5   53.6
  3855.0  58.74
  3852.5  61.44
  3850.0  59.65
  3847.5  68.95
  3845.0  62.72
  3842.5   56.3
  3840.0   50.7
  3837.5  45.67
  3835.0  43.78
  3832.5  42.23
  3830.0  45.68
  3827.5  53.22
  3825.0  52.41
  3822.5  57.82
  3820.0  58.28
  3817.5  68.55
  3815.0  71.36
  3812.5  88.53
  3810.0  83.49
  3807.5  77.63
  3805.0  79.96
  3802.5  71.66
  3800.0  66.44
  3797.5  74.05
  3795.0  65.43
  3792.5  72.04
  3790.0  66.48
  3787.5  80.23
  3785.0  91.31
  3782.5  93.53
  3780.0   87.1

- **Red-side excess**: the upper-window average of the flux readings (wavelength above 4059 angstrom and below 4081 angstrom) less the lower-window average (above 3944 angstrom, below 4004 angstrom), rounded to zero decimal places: 34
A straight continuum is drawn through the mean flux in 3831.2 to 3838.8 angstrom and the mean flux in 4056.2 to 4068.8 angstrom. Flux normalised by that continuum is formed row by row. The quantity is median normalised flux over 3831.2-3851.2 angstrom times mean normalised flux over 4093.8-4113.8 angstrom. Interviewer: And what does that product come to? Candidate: 1.1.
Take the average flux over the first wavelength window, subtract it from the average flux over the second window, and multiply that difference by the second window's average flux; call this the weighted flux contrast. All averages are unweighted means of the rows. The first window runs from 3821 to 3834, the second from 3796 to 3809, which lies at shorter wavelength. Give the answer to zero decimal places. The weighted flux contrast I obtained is 1751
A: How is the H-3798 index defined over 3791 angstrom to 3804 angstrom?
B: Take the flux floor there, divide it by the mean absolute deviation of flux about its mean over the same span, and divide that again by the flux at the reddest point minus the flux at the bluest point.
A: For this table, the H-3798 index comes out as -54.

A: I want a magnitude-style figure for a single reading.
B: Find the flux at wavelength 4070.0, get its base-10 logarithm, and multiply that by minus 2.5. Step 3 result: -5.37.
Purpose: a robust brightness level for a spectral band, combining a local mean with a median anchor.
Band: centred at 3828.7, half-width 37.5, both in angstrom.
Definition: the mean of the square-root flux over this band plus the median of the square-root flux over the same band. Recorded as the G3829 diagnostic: 16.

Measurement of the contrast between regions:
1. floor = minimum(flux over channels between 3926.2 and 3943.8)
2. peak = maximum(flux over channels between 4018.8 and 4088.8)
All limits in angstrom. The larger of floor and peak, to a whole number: 163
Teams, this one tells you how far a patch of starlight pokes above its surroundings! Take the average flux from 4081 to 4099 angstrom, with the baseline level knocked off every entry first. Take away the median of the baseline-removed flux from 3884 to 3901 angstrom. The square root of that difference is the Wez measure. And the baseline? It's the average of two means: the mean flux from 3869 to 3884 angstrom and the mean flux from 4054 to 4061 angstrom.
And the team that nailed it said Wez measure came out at 8.4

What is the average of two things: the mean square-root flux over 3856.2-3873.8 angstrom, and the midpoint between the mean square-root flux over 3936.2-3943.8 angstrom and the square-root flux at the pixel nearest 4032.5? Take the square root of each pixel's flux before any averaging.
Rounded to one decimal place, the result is 8.7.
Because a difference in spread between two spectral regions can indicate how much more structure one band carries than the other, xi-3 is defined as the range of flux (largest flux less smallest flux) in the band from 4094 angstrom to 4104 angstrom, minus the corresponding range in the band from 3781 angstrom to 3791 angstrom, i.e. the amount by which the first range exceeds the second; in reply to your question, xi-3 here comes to -3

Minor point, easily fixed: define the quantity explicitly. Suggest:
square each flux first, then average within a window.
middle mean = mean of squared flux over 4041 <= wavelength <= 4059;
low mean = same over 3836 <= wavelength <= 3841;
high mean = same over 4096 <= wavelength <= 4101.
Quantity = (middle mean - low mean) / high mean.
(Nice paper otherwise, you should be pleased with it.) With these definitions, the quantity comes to 1.0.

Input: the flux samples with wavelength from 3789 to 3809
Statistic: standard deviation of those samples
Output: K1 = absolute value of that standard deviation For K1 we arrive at 5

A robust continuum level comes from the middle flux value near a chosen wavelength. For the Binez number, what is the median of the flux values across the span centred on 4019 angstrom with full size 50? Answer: 145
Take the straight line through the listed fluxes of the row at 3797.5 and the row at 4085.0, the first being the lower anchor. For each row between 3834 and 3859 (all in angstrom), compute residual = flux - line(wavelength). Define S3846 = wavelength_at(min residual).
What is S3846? 3835.0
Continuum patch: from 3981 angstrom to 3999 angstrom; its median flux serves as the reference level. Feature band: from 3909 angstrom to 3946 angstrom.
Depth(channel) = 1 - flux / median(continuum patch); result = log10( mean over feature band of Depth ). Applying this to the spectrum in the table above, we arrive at -0.36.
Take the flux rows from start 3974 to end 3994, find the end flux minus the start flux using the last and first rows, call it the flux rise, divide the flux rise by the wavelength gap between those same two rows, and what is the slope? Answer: 3.0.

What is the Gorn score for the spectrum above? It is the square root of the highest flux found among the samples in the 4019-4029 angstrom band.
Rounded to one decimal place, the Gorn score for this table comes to 12.8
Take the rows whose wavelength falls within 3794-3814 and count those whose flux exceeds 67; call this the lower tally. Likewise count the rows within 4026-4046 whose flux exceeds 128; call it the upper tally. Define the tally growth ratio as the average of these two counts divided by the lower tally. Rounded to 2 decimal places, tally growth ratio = 1.17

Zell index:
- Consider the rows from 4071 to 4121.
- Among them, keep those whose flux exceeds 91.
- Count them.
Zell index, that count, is 20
